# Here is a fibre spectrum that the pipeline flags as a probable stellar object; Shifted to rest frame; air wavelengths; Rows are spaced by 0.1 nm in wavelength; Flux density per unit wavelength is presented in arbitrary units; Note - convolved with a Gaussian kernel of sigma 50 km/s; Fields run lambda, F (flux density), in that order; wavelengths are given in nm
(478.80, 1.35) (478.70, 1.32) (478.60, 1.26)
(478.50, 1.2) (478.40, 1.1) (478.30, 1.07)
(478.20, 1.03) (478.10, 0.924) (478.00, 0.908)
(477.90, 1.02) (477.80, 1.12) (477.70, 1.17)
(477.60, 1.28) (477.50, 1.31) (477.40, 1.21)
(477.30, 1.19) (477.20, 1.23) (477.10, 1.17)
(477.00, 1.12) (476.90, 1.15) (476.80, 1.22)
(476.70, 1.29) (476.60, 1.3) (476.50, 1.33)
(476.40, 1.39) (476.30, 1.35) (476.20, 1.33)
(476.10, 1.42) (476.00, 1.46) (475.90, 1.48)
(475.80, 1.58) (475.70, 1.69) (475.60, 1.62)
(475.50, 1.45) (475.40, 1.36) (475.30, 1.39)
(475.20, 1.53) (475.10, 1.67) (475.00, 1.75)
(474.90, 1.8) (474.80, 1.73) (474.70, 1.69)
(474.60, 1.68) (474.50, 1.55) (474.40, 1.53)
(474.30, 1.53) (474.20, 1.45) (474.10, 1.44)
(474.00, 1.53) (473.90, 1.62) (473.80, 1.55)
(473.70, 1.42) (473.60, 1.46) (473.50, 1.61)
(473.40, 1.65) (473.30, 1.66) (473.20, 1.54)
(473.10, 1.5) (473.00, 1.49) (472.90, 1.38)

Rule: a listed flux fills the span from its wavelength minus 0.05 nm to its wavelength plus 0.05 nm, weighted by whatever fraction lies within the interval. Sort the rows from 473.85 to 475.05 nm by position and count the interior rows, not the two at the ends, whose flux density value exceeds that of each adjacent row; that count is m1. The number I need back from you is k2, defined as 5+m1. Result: 6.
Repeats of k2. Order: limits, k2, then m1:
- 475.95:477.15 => 6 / 1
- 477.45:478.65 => 5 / 0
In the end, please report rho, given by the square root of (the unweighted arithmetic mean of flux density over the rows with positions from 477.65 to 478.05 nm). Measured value 1.03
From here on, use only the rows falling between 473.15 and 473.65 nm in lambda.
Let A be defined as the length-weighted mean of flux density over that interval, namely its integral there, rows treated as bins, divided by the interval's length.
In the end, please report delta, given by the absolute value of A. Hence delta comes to 1.6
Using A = 1.6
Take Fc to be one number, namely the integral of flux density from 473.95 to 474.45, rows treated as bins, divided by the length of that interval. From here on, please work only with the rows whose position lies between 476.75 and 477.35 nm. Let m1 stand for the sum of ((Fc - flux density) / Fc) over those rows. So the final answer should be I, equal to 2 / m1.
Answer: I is 1.6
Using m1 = 1.3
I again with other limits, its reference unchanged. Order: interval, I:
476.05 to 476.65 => 3.5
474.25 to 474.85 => -4.1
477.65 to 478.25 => 1.1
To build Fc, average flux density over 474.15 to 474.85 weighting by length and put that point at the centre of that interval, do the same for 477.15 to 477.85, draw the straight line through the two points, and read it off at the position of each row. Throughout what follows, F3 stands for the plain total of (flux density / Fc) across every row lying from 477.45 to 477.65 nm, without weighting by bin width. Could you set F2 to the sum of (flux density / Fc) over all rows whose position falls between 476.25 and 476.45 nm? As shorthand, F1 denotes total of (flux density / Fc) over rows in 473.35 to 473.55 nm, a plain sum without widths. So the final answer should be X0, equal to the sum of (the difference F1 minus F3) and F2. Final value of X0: 1.76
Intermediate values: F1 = 1.89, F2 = 2.01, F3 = 2.14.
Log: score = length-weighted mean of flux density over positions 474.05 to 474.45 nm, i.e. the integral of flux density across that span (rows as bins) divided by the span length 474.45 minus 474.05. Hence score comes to 1.49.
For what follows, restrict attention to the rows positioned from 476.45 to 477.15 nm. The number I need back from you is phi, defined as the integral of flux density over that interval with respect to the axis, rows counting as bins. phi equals 0.9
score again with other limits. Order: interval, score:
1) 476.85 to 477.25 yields 1.17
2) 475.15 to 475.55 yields 1.43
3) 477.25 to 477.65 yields 1.25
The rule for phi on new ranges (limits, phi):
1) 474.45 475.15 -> 1.2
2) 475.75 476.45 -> 1.0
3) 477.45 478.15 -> 0.8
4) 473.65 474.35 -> 1.1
